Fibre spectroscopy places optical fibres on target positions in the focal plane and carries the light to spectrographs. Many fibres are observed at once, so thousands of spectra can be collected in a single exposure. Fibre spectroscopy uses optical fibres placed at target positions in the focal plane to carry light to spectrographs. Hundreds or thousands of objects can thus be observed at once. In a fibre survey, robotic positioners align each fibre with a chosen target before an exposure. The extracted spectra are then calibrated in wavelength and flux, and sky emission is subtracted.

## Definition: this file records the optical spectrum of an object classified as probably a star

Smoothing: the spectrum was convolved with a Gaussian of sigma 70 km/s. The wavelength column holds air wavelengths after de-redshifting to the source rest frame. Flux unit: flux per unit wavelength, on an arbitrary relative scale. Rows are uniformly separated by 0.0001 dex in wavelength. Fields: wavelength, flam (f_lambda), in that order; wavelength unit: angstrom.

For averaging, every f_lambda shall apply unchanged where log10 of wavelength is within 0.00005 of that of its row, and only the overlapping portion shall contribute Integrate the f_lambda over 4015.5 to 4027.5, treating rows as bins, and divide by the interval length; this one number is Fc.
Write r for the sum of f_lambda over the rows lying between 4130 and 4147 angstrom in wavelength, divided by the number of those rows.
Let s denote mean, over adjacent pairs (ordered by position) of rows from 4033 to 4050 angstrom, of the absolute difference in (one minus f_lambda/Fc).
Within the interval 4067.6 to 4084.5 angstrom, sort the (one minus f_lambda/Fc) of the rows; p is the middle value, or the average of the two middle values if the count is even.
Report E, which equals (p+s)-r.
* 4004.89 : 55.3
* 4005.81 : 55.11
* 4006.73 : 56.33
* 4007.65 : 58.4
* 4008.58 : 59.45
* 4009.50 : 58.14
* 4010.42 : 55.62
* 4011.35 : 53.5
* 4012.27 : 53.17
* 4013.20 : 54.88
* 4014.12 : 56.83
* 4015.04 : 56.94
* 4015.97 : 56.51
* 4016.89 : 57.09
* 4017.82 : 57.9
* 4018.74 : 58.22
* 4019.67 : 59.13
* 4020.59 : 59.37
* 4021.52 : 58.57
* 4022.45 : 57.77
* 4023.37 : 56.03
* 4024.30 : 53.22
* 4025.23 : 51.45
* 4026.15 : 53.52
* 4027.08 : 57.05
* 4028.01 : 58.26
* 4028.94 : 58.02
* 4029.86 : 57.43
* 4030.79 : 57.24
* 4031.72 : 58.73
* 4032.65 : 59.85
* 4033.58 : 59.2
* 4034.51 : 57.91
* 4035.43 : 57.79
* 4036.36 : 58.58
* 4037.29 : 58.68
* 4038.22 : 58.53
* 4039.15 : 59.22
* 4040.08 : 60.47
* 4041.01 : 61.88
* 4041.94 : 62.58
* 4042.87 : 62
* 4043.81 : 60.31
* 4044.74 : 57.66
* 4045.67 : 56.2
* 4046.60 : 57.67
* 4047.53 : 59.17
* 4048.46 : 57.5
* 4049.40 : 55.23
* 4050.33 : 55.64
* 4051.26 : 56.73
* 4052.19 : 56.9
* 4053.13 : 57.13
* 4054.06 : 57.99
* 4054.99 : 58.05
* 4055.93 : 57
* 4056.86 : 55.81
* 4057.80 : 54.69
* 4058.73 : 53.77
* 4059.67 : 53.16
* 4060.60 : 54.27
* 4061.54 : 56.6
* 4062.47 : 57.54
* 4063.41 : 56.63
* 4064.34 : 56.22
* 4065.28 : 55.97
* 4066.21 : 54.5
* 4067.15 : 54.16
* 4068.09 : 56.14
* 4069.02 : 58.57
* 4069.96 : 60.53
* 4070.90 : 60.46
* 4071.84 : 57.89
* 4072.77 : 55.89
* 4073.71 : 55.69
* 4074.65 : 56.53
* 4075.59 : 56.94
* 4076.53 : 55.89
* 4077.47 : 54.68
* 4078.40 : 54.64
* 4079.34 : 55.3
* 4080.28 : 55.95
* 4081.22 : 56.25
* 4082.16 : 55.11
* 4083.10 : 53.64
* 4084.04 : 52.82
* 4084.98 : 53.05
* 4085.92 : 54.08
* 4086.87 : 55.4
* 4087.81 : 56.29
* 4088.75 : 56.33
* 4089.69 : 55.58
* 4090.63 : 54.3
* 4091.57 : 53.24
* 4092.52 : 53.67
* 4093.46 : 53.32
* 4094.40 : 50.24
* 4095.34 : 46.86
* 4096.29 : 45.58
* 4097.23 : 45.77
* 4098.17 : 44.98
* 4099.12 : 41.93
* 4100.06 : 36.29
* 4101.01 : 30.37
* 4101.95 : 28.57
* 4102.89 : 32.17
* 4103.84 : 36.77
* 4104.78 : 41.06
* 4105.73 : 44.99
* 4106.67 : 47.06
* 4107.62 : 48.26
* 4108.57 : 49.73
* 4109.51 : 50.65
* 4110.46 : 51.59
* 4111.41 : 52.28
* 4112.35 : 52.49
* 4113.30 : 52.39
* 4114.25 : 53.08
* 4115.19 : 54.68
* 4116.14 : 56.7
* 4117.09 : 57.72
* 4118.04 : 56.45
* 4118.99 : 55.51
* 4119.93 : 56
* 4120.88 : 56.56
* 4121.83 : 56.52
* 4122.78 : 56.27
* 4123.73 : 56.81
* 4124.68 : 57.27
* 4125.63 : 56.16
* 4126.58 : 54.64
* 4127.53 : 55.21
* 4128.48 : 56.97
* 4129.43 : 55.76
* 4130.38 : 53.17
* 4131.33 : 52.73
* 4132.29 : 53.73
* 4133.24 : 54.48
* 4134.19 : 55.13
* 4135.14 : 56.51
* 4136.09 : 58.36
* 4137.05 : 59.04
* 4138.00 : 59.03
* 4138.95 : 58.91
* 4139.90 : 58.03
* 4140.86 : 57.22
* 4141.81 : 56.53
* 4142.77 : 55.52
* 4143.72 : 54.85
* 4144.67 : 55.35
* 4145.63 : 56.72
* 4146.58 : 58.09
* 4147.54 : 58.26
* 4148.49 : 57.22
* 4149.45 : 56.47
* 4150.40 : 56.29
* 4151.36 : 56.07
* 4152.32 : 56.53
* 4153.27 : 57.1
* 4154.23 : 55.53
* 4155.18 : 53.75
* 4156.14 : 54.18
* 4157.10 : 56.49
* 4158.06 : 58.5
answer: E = -56.3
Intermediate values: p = 0.012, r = 56.3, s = 0.0206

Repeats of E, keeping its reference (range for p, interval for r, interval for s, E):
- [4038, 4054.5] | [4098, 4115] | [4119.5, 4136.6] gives -44.2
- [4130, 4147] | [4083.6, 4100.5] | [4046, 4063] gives -50.5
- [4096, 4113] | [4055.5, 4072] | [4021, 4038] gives -56.1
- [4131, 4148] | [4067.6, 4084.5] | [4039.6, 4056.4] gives -56.3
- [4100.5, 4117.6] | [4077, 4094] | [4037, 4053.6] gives -54.5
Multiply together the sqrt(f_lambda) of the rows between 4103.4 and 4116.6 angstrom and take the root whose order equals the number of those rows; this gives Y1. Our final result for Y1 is 7.01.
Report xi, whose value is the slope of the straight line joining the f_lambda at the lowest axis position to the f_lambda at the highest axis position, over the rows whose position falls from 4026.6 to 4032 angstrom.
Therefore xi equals 0.4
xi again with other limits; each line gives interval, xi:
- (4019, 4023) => -0.5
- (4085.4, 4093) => -0.1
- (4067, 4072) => 0.8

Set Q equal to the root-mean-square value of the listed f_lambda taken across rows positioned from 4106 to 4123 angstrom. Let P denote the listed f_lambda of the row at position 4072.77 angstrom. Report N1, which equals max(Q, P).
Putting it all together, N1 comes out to 56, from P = 55.89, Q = 53.6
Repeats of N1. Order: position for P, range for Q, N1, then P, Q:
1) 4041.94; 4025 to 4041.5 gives 63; 62.58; 58.0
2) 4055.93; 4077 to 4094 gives 57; 57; 54.7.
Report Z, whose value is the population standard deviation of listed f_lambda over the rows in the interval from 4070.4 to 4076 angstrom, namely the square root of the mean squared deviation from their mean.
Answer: 1.6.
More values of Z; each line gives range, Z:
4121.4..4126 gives 0.4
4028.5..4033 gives 1.0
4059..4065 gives 1.5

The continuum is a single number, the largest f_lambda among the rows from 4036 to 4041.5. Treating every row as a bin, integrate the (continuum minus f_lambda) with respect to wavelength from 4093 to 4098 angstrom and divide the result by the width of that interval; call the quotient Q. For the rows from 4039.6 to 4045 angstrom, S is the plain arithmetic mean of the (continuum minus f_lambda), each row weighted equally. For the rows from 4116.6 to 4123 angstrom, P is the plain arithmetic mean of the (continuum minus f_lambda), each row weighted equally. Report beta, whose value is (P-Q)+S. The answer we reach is -7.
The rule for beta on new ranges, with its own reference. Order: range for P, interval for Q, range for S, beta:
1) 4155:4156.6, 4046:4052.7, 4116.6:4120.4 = 8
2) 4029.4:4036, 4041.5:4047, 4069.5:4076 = 5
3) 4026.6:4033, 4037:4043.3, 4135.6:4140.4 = 6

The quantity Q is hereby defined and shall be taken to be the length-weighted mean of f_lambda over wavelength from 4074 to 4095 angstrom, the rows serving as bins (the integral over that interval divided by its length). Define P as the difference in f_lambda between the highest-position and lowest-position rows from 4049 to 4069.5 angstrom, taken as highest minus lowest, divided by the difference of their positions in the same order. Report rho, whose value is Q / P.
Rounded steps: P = 0.17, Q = 54.7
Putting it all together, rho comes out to 321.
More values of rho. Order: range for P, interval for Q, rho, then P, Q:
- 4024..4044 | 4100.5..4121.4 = 133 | 0.36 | 48.4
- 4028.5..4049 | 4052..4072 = -2121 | -0.03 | 56.5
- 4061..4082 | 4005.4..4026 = -3177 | -0.02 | 56.5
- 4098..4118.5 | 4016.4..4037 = 99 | 0.58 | 57.4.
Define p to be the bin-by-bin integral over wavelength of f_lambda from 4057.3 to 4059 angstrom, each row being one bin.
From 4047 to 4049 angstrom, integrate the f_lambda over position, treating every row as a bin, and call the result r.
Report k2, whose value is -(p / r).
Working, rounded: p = 92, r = 116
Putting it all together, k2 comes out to -0.79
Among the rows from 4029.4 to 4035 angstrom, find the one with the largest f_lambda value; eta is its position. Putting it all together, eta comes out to 4032.65 angstrom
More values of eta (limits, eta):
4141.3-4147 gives 4146.58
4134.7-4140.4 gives 4137.05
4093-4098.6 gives 4093.46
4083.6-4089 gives 4088.75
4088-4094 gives 4088.75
